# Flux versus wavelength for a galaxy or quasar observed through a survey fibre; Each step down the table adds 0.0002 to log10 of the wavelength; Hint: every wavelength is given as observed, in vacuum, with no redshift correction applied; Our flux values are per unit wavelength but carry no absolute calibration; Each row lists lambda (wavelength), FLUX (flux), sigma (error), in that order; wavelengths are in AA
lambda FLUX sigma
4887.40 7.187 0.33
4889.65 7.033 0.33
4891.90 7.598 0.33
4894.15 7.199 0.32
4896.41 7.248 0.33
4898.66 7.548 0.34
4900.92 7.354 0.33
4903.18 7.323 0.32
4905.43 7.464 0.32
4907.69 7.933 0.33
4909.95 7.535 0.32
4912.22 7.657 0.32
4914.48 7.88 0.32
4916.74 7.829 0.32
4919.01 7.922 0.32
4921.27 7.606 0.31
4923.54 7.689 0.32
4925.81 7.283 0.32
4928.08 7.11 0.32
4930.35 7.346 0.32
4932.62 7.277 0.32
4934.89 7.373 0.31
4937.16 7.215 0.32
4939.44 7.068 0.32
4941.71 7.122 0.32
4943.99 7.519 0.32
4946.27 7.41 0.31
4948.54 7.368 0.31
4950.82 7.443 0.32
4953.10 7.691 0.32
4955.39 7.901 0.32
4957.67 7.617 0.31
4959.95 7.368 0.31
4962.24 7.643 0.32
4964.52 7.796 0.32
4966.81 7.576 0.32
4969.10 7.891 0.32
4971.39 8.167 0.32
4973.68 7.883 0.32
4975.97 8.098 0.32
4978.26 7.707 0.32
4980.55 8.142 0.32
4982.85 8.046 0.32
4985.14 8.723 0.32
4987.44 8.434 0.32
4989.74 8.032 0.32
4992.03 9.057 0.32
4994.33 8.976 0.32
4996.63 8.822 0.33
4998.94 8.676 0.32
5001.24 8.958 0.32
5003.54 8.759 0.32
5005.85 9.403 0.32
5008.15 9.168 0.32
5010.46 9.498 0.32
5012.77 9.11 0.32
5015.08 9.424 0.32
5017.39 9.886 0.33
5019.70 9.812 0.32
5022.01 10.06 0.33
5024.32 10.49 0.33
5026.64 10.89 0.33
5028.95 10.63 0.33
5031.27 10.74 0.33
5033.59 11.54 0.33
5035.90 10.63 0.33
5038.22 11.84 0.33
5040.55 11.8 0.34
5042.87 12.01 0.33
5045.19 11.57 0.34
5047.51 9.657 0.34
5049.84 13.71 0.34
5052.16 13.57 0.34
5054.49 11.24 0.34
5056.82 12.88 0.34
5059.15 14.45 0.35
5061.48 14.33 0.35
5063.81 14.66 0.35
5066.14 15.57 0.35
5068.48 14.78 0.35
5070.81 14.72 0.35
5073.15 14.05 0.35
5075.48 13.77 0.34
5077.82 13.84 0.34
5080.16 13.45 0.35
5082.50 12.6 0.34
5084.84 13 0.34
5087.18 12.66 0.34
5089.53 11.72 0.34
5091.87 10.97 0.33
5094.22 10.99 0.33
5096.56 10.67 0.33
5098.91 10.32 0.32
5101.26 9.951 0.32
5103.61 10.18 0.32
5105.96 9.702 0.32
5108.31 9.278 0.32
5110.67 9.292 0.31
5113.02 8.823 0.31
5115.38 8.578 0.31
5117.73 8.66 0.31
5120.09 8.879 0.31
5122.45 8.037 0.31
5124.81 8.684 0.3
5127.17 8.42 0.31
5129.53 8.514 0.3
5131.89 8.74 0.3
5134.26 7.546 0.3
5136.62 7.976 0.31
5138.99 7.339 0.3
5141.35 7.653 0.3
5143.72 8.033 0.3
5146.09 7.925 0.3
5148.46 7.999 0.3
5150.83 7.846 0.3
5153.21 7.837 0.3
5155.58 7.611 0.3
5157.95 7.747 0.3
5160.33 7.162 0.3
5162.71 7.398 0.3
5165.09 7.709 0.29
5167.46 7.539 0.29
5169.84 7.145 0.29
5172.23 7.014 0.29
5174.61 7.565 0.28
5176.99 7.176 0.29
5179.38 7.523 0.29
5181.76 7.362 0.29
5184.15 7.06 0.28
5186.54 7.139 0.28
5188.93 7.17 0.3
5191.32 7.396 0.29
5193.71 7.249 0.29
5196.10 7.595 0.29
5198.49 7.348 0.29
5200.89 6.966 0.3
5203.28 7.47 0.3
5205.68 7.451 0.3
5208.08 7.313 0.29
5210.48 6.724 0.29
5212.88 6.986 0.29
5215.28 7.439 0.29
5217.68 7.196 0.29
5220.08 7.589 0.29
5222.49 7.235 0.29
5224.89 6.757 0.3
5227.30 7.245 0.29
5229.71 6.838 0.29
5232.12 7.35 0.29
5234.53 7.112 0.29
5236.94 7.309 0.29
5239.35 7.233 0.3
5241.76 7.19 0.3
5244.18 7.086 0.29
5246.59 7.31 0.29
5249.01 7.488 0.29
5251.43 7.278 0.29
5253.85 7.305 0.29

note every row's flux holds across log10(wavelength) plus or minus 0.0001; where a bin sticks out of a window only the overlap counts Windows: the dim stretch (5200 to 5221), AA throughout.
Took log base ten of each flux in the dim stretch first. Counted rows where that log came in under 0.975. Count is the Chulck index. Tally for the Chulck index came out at 9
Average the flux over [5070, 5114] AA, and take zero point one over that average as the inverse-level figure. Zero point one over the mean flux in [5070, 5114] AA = 0.009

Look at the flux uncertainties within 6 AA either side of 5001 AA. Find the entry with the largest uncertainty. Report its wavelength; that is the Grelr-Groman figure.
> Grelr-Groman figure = 4996.63 AA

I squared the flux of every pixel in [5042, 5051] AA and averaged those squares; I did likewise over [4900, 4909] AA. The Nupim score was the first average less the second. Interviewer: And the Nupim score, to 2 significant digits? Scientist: 83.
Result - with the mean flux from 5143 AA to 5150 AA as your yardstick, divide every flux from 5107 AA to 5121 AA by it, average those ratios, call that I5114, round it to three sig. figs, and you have 1.12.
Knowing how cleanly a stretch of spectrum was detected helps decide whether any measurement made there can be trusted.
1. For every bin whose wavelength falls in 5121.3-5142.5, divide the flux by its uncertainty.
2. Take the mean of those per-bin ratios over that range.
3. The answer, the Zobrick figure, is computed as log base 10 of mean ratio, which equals 1.43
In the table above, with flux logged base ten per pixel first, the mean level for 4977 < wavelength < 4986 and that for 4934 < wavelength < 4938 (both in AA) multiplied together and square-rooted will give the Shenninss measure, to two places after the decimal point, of 0.89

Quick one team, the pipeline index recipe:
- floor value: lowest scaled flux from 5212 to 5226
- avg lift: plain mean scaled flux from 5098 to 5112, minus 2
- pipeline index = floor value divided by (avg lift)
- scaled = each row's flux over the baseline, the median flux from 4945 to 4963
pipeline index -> -1.28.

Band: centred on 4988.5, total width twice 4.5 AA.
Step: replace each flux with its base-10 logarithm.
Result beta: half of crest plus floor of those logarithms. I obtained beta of 0.93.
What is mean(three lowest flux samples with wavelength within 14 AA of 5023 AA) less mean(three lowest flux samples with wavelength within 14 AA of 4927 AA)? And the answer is 2.21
